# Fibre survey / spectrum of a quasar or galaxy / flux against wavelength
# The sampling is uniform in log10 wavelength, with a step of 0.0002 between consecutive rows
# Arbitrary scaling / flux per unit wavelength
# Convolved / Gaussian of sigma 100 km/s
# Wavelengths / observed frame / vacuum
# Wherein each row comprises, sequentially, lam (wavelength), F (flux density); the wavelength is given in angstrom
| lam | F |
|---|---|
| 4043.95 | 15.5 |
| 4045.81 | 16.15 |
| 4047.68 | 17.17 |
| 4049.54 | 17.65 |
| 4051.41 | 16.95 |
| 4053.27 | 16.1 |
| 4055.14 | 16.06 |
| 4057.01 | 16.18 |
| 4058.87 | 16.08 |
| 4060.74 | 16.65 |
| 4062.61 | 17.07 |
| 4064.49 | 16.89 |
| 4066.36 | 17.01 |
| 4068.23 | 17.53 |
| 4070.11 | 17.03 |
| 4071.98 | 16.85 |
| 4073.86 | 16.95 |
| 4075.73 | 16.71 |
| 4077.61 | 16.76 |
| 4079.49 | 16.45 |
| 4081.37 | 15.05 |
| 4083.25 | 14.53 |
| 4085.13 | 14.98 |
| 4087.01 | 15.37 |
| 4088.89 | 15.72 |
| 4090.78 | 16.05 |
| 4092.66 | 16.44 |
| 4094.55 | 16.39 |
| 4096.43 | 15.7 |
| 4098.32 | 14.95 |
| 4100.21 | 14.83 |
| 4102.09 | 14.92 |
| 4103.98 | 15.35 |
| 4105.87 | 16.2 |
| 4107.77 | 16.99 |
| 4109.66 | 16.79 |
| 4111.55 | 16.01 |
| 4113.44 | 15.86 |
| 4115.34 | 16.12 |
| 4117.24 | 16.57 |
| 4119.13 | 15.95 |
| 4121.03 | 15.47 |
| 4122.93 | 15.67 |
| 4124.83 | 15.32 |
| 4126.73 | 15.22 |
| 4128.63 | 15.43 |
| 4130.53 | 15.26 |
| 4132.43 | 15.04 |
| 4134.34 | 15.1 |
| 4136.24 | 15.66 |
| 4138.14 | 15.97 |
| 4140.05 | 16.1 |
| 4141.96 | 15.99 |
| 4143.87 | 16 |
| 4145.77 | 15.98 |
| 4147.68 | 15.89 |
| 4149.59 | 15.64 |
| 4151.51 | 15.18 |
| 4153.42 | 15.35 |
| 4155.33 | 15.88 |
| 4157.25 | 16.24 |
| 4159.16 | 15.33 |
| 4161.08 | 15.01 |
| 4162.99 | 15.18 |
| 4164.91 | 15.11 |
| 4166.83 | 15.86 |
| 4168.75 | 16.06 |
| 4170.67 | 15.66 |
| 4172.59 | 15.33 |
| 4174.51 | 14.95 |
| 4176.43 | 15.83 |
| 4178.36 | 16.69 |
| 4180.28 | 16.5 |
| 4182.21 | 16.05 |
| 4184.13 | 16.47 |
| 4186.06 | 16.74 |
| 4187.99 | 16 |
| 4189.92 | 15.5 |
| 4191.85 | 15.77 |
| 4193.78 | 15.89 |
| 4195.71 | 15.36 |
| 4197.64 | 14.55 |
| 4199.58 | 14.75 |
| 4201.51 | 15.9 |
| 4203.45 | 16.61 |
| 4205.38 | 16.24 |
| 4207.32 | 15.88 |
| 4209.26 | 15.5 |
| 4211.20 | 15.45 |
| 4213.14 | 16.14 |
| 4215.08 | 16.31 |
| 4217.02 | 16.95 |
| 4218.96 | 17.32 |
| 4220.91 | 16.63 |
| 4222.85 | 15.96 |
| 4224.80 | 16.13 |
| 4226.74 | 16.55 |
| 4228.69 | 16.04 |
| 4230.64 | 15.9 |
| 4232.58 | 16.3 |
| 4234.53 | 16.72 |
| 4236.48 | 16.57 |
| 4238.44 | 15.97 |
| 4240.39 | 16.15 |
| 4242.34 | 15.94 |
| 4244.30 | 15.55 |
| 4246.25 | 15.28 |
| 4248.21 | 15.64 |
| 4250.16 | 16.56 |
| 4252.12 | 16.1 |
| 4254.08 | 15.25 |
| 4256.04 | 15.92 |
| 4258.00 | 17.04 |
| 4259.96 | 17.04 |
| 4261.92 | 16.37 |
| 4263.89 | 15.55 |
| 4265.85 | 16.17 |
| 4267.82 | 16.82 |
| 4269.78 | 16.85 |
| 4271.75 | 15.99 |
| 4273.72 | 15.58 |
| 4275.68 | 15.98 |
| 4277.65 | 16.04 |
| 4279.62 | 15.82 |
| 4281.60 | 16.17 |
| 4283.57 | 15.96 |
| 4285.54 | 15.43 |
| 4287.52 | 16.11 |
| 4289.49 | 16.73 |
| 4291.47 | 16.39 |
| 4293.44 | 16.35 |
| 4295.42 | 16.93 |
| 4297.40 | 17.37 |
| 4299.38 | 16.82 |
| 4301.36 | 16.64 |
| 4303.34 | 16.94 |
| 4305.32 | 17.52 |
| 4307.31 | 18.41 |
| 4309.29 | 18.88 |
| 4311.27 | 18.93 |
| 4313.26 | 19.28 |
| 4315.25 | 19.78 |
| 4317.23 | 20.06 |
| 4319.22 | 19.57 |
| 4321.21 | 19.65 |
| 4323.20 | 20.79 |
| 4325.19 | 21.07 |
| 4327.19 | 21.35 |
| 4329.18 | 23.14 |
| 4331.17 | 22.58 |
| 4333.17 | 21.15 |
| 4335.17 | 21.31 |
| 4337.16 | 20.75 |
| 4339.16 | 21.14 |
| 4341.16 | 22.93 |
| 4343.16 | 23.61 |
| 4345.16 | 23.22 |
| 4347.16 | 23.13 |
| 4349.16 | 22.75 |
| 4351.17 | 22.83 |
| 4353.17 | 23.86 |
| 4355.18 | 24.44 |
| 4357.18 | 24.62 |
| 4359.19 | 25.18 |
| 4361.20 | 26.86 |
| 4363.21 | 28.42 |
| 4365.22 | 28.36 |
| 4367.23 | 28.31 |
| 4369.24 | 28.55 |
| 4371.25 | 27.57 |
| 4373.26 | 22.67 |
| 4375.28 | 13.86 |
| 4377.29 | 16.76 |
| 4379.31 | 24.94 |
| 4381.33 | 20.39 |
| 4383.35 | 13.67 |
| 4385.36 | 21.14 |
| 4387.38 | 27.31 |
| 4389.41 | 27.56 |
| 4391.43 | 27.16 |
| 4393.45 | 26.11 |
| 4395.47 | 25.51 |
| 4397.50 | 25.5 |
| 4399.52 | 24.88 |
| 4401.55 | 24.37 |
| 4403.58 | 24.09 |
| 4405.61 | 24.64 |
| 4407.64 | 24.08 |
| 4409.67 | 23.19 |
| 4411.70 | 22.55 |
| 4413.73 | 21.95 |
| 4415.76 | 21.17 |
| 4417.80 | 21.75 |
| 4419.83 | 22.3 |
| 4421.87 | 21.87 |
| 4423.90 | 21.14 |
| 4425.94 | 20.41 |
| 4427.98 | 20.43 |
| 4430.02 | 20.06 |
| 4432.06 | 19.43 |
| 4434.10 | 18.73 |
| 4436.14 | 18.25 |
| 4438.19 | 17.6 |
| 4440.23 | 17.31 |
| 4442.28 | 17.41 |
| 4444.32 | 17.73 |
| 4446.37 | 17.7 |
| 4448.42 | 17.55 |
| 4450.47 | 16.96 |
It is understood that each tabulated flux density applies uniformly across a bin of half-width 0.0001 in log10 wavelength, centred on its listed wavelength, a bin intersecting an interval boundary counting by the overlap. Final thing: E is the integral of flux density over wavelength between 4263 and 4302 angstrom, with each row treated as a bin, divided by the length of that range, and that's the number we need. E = 16.3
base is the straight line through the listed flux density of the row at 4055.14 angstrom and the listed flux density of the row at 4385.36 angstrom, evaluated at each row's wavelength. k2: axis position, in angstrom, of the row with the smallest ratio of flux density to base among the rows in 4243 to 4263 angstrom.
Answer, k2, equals 4254.08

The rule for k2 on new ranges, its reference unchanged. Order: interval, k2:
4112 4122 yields 4121.03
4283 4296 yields 4285.54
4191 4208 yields 4197.64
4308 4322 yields 4309.29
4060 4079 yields 4075.73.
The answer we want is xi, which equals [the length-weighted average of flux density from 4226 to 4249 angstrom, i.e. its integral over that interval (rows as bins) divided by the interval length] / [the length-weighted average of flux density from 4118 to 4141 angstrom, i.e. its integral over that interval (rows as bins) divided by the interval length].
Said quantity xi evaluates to 1.03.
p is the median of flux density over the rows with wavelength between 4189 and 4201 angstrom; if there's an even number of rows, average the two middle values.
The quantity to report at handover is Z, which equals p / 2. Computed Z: 7.7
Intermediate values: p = 15.4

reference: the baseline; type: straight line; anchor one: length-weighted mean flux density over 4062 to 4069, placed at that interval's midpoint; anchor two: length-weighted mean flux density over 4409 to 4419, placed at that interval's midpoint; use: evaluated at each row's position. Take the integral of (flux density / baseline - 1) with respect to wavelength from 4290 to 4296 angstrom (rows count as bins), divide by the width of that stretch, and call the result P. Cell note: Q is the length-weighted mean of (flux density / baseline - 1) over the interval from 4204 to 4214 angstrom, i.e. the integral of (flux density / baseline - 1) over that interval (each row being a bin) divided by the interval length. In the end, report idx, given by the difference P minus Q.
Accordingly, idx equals -0.016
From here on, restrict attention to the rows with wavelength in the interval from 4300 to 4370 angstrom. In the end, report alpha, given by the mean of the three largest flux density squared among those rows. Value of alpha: 809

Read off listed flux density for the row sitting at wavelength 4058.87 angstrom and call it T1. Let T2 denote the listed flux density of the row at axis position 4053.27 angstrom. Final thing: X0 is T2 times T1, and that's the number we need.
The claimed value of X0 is 259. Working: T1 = 16.08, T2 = 16.1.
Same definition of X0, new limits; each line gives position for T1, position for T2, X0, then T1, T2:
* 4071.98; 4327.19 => 360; 16.85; 21.35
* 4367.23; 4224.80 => 457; 28.31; 16.13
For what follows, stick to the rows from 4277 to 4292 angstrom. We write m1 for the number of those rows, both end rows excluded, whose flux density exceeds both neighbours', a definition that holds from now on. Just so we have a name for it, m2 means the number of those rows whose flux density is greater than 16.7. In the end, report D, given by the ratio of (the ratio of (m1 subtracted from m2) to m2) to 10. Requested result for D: -0.100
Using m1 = 2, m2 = 1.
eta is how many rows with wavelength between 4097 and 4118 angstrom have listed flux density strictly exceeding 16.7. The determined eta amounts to 2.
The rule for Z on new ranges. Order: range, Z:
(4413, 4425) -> 10.9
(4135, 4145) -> 8.0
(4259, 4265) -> 8.2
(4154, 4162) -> 7.8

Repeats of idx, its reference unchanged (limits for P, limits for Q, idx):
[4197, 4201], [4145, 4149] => -0.092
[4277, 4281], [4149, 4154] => -0.047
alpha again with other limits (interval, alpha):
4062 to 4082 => 296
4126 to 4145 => 257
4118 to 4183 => 272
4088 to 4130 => 282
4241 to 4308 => 316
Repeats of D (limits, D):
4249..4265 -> 0.100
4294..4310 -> 0.086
